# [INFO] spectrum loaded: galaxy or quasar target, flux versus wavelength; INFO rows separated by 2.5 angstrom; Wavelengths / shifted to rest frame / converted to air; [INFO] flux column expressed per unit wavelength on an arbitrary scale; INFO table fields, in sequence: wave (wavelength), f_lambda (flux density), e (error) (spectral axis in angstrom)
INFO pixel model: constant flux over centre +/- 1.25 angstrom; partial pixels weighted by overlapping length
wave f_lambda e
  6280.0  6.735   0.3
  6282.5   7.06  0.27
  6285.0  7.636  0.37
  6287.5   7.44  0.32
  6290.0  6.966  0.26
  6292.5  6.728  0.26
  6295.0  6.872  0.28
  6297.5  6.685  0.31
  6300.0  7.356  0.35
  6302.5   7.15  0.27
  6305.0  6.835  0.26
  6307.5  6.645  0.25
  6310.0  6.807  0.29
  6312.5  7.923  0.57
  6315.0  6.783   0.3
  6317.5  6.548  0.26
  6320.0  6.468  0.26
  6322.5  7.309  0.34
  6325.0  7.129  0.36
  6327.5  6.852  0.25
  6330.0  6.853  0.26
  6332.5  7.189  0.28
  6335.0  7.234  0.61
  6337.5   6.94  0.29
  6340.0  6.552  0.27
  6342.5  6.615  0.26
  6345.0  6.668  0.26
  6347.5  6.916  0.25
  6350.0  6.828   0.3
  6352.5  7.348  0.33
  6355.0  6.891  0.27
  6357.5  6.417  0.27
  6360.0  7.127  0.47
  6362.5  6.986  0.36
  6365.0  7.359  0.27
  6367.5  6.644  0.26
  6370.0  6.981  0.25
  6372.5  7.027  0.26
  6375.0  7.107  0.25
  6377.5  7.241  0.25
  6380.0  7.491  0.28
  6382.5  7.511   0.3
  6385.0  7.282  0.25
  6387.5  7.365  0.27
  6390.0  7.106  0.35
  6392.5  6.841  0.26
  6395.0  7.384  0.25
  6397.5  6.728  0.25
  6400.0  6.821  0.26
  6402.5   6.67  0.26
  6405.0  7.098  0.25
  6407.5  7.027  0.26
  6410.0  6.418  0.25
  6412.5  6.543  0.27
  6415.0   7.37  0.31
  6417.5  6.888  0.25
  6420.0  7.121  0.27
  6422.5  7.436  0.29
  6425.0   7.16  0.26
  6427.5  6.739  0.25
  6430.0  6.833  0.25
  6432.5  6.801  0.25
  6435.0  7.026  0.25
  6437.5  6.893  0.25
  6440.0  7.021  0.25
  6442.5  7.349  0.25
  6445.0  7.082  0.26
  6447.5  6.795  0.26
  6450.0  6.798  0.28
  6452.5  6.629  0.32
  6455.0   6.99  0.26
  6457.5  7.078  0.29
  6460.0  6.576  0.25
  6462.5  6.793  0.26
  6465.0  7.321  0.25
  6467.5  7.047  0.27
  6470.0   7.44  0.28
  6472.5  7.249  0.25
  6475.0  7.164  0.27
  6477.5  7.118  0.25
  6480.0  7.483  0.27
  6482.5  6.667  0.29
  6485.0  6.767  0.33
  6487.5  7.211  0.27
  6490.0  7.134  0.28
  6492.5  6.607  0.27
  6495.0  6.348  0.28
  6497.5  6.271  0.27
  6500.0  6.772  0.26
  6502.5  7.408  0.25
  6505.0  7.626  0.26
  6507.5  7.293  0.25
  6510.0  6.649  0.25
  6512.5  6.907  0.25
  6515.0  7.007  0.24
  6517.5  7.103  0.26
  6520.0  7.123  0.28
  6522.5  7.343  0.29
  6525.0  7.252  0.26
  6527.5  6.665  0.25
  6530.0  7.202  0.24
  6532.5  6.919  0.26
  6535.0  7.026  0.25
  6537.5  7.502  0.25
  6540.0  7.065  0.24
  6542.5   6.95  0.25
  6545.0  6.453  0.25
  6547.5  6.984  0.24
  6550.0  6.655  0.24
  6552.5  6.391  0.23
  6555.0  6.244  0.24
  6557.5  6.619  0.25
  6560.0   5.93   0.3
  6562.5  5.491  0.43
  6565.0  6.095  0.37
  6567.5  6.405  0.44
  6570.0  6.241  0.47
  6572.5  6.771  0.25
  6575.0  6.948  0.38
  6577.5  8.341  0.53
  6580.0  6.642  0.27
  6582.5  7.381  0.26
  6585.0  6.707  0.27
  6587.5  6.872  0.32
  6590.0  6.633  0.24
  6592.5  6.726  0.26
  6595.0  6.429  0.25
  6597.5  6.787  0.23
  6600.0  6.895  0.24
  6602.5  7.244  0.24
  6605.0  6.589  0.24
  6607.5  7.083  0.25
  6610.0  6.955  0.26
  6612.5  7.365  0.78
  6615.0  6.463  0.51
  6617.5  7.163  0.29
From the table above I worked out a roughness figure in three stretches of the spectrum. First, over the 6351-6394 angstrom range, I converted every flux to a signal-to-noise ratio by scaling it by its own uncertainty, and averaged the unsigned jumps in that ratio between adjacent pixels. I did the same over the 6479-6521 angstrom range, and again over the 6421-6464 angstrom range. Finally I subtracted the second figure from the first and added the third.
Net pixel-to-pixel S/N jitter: 3.0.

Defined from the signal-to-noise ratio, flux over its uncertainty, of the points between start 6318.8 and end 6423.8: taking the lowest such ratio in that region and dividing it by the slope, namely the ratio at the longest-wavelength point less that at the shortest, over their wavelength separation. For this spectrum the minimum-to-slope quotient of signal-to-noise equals 1590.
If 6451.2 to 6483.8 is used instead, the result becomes 273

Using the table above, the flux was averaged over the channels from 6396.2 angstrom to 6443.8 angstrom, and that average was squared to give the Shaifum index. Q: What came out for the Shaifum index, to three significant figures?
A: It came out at 48.2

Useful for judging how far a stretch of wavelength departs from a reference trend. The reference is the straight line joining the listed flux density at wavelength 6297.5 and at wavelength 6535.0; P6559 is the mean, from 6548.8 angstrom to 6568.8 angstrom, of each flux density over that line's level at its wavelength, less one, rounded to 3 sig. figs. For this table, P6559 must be -0.118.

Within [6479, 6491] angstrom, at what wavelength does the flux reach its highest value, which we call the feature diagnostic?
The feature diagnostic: 6480.0 angstrom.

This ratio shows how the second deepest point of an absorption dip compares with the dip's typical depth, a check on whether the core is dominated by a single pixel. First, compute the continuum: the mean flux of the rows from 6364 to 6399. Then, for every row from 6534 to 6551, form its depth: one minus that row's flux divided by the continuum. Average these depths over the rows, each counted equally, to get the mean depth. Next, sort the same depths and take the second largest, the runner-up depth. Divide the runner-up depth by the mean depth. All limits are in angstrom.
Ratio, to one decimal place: 2.5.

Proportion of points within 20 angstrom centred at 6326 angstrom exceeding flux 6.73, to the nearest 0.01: 0.75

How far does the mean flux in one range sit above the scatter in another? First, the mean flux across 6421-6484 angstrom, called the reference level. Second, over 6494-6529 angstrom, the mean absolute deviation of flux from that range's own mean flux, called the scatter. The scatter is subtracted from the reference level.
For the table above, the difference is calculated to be 6.69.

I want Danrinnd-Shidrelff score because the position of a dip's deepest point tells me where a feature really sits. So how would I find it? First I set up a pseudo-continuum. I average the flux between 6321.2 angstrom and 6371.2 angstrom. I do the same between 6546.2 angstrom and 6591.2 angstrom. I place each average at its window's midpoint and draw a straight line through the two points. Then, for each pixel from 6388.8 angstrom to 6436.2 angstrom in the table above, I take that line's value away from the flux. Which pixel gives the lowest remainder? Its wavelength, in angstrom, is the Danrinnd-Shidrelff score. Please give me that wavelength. 6410.0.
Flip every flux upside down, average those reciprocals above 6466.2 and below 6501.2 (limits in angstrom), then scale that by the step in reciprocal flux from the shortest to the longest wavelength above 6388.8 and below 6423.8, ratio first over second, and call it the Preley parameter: -23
